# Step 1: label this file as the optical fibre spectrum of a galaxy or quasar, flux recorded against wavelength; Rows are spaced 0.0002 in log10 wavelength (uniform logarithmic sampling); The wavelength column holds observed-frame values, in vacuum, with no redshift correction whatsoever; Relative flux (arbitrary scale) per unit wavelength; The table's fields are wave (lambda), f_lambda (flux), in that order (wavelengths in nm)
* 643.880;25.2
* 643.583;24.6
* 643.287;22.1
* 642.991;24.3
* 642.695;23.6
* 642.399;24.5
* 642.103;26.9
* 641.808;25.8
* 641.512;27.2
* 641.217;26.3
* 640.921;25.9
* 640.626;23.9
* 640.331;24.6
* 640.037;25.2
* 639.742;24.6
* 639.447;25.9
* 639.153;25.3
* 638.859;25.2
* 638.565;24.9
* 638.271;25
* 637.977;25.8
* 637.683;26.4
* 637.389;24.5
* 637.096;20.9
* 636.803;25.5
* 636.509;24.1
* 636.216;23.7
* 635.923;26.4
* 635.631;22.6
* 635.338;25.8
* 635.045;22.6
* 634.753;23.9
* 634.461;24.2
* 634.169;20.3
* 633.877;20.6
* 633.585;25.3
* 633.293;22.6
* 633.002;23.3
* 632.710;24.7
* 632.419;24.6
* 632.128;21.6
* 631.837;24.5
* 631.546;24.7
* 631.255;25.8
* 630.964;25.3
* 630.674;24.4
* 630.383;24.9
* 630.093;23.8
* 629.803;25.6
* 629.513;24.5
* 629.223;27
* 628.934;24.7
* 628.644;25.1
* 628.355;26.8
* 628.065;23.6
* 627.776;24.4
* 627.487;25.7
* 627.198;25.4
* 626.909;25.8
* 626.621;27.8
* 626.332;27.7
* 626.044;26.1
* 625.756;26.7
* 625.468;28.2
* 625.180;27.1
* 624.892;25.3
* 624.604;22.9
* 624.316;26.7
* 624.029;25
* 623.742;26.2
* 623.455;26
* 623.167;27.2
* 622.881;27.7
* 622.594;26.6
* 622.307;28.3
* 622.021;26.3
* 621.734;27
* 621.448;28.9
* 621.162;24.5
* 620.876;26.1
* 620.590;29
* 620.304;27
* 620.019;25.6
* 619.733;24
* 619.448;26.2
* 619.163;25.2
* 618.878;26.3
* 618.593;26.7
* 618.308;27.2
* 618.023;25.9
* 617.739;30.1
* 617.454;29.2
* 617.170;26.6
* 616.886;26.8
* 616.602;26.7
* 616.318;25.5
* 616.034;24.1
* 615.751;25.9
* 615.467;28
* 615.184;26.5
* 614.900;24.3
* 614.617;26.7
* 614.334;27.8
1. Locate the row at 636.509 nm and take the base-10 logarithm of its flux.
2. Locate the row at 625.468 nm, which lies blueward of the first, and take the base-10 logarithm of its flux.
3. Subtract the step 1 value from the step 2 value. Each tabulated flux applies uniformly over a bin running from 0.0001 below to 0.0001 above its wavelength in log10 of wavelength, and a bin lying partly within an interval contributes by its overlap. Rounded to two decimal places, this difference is 0.07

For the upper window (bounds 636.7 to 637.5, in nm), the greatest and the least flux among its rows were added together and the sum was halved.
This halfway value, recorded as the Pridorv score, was 23.2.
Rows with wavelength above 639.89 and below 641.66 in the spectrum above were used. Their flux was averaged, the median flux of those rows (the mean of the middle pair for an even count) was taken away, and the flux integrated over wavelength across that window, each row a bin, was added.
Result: 45.1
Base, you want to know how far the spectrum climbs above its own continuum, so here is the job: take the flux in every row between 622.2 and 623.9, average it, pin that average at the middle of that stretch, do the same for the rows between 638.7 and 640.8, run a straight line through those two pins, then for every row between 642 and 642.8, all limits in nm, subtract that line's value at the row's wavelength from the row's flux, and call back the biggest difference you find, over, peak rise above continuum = 2.2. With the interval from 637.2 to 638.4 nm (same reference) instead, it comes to 1.2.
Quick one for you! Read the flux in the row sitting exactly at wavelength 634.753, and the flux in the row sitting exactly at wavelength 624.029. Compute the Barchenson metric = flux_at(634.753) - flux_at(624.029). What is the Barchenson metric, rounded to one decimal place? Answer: -1.1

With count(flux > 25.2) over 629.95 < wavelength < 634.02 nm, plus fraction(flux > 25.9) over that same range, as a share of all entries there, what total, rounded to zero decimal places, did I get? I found 3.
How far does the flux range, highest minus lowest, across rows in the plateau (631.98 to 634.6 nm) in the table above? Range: 5.0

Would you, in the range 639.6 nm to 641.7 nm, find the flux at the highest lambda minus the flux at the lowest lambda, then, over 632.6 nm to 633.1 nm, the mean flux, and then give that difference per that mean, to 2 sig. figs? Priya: 0.11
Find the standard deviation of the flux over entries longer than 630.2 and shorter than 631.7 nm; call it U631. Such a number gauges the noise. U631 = 0.5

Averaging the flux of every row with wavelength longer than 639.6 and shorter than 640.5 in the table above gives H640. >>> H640 24.8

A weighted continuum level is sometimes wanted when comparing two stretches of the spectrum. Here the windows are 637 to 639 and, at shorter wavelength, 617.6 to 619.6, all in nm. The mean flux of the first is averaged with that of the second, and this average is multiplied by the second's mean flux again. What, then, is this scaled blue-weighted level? 690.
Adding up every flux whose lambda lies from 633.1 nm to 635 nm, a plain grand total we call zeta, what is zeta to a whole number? 137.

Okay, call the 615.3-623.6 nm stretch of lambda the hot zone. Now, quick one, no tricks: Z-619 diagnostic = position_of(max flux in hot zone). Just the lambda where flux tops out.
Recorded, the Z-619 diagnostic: 617.739 nm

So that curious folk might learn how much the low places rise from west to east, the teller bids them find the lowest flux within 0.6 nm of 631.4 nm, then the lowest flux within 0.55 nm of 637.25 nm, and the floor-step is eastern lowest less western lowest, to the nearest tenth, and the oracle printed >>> -3.6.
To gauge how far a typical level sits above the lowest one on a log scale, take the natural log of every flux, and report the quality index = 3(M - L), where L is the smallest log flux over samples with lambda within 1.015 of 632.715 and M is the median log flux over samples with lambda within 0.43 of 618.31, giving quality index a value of 0.6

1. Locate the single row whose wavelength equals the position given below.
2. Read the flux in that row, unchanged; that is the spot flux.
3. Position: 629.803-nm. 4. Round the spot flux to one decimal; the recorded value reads 25.6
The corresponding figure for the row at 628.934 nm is 24.7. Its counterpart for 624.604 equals 22.9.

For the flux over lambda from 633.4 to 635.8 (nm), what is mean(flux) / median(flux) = 1.00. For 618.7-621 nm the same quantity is 1.00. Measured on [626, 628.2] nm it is 1.00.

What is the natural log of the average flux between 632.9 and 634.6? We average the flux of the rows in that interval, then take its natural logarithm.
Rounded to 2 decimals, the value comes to 3.12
